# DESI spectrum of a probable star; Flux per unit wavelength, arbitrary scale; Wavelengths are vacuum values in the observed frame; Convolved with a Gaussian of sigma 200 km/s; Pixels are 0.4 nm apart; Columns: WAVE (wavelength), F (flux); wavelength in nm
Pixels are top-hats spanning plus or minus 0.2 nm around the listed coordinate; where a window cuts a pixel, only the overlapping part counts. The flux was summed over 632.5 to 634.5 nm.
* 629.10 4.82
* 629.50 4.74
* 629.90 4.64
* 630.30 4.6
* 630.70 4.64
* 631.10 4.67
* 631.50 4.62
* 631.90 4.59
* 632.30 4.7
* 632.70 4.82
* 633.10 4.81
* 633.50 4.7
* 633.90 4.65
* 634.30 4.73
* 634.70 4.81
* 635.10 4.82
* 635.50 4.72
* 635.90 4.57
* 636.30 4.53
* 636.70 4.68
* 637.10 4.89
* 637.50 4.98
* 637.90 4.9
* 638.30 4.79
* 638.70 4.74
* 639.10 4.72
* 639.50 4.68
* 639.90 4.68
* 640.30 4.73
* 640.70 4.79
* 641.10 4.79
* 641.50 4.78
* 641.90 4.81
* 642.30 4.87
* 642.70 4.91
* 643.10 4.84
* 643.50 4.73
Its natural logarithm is 3.17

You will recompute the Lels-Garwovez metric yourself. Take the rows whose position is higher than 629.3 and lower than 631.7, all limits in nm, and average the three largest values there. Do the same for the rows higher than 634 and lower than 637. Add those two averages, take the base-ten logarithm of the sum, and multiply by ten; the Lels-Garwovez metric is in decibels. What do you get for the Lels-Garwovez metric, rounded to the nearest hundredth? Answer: 9.76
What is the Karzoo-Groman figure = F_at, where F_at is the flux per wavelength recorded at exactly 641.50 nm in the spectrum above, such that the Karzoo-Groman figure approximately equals 4.78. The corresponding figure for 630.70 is 4.64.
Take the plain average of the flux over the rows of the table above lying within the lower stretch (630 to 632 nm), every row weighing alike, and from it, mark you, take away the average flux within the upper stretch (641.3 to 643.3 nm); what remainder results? -0.22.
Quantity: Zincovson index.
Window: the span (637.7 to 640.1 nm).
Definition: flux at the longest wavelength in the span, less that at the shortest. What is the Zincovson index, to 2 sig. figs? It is -0.22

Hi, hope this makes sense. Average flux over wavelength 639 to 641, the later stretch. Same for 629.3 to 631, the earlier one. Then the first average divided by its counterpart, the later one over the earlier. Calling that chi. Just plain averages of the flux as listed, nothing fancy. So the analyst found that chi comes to 1.01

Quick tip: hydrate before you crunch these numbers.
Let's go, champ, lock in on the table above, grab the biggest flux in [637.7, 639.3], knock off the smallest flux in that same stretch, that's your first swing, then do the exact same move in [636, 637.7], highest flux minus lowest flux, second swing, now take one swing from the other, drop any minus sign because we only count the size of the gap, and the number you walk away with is 0.27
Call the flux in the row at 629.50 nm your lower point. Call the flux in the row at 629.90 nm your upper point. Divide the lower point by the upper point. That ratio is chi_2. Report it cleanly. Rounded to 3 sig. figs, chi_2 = 1.02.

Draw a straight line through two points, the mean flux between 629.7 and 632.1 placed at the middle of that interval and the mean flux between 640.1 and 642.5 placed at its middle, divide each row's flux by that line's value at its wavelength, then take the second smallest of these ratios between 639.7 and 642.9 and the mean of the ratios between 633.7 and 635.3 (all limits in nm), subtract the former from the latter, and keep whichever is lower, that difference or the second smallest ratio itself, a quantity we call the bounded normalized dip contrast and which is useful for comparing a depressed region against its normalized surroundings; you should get 0.025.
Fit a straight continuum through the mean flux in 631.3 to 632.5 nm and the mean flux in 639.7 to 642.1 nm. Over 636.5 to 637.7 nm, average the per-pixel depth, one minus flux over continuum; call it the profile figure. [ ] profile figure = -0.030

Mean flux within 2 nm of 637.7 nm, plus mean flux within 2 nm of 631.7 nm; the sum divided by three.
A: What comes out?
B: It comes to 3.14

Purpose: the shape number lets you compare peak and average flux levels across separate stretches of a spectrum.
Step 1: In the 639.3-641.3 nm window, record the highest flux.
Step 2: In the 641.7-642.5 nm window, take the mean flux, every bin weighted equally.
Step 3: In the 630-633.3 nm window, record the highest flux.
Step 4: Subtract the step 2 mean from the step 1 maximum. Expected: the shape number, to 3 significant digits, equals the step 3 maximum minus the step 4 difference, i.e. 4.87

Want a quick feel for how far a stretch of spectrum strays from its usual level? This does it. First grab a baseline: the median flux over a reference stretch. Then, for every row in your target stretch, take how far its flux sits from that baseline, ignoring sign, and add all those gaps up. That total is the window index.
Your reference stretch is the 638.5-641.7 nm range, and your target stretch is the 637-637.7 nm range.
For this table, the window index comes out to 0.40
